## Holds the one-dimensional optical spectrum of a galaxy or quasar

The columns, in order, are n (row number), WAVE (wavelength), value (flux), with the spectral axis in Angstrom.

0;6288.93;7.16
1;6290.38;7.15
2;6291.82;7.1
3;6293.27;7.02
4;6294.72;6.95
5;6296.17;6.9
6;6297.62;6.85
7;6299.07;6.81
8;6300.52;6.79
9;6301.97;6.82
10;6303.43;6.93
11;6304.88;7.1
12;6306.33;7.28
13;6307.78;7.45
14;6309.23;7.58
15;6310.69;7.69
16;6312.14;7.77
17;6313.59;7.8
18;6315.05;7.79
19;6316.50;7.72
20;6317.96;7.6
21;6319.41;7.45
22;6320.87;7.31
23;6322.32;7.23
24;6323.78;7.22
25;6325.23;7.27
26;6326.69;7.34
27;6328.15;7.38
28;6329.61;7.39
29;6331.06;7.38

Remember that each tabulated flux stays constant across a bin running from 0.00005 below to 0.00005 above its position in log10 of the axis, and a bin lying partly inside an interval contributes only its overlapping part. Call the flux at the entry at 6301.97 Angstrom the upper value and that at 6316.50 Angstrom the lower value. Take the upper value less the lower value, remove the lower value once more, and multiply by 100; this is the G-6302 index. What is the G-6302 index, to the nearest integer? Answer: -862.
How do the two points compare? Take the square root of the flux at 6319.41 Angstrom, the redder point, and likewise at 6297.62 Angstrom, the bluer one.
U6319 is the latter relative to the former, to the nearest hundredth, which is 0.96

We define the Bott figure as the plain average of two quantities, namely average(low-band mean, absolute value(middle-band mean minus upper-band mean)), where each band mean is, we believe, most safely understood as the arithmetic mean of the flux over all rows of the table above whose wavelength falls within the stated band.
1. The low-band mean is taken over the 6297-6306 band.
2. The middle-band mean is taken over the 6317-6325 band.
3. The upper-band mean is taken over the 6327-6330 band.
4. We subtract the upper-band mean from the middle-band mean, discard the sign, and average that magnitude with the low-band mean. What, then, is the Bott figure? 3.45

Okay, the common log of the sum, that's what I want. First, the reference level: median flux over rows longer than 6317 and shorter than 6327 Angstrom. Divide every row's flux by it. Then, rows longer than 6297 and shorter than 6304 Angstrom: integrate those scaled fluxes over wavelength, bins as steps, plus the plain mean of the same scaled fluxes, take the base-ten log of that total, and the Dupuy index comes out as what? 0.9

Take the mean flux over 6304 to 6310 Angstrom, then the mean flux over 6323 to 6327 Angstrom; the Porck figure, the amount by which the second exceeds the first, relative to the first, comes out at -0.01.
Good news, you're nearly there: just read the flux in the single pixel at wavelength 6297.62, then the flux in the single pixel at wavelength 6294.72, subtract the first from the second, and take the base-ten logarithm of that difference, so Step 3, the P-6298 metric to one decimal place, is -1.0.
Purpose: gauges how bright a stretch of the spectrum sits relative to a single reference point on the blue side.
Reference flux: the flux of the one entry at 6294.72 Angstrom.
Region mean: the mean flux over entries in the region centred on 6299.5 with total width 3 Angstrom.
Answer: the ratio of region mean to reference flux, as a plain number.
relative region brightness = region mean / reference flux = 0.98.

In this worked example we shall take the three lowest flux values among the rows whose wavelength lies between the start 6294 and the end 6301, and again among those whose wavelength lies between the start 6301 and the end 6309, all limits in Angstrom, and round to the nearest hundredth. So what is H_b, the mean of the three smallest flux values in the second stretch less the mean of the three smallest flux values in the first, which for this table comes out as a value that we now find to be 0.13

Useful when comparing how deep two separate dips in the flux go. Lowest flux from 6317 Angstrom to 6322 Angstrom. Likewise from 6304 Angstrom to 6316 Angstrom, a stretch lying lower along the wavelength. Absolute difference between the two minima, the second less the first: 0.21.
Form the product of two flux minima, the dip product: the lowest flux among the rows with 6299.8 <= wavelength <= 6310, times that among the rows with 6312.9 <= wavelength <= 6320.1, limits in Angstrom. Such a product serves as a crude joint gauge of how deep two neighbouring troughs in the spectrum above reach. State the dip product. 51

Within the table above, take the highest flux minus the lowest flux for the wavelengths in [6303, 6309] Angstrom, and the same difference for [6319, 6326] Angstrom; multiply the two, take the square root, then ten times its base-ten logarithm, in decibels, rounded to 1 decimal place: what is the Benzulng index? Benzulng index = -4.6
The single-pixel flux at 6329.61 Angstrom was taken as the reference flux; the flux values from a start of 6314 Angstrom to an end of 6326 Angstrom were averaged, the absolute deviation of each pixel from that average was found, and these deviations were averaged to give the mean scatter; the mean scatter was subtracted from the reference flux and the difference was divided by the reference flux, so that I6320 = 0.974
